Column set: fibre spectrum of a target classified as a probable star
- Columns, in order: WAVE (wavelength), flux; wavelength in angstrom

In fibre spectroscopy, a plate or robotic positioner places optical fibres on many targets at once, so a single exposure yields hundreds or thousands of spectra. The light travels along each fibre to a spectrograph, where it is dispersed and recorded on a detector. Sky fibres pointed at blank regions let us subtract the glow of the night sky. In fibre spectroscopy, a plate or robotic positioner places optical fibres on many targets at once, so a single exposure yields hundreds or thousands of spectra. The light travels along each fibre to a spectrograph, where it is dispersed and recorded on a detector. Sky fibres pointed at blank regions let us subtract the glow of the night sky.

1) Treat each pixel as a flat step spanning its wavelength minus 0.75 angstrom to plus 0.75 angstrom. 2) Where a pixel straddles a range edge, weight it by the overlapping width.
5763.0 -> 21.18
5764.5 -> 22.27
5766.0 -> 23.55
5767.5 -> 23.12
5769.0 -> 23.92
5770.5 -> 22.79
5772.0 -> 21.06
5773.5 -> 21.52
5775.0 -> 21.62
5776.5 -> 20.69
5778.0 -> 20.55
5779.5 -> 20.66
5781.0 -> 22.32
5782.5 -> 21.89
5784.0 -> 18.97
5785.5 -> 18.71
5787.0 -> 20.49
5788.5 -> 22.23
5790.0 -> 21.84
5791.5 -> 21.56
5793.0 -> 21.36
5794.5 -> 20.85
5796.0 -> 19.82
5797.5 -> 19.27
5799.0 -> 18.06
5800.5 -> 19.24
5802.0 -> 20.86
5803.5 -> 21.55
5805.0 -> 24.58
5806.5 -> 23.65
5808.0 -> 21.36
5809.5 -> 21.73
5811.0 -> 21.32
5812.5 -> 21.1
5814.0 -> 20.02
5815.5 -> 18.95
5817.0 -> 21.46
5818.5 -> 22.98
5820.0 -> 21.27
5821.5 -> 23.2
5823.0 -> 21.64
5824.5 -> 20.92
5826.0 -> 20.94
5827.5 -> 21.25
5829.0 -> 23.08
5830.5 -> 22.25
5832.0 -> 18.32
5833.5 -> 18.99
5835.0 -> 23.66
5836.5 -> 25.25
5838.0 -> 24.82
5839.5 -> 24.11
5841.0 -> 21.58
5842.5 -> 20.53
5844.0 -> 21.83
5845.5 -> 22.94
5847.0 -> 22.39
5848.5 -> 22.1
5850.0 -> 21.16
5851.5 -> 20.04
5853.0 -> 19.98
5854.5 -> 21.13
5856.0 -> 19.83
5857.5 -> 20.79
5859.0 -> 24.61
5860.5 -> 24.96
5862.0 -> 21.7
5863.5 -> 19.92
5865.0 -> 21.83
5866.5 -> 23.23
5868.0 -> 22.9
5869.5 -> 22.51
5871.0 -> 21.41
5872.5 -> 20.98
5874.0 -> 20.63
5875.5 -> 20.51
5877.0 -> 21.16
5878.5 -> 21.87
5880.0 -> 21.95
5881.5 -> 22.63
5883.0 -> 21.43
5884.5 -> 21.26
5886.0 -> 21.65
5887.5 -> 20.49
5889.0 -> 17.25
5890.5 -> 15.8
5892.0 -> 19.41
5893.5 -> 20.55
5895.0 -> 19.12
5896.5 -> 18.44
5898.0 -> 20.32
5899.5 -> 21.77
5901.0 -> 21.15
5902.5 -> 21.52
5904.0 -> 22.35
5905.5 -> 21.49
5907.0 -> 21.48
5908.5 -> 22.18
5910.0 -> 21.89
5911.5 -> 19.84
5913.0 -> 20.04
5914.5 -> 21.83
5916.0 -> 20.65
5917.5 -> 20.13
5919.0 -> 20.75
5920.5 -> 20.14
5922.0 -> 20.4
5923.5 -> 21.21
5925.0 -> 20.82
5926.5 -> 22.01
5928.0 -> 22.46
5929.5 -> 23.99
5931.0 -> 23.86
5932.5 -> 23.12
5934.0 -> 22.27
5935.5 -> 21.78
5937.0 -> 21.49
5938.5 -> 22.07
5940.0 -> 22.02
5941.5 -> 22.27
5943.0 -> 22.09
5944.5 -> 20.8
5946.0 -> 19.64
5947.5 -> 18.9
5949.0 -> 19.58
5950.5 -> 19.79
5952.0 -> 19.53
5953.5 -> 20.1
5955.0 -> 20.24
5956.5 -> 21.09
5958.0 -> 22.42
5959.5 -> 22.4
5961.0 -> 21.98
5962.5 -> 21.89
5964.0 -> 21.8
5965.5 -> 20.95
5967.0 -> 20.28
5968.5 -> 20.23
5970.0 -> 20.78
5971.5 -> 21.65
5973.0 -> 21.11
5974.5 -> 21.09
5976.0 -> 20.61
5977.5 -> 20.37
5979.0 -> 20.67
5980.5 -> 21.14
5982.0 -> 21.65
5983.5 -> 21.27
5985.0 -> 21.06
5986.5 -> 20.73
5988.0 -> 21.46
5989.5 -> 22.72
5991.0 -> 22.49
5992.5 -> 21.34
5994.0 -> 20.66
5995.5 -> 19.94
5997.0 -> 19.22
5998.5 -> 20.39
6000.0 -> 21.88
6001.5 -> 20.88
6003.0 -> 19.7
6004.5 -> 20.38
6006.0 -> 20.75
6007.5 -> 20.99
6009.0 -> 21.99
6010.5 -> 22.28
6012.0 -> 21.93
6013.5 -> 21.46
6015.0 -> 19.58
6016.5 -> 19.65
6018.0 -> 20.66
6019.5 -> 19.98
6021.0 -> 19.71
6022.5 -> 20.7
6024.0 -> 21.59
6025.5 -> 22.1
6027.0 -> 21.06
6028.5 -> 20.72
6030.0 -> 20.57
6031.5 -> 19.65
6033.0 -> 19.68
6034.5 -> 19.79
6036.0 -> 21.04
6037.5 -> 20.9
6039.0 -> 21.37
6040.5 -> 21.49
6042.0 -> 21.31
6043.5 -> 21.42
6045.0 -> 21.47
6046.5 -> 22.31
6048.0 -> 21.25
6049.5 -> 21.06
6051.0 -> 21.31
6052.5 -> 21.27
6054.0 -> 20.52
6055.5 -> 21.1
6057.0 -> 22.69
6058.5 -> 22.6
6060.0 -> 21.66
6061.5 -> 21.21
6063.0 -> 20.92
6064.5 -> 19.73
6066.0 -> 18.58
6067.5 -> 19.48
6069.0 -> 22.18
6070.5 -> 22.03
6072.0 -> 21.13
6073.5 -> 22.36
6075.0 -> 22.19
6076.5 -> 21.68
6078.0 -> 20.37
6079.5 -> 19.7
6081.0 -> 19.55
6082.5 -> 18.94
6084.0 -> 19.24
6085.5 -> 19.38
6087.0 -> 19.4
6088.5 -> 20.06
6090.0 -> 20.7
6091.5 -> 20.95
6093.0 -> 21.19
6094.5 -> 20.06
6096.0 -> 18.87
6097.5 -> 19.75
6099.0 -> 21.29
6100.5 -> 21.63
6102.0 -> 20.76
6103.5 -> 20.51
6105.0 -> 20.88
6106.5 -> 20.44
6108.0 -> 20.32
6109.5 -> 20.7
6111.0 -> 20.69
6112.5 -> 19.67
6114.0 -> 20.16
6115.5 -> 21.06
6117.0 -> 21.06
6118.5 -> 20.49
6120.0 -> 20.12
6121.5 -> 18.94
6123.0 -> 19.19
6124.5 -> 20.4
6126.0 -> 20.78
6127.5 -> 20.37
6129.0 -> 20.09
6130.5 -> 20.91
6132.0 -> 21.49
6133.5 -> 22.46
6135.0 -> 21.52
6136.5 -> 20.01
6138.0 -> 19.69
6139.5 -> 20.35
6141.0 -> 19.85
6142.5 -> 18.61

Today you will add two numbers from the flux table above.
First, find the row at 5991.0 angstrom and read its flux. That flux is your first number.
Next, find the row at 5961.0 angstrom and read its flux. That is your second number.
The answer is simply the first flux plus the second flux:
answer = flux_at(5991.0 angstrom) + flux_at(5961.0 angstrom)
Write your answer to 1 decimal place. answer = 44.5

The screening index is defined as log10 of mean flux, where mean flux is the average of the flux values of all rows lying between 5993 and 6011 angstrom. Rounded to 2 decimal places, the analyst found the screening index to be 1.32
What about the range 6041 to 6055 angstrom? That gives 1.33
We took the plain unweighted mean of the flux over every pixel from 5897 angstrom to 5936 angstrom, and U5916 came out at 21.5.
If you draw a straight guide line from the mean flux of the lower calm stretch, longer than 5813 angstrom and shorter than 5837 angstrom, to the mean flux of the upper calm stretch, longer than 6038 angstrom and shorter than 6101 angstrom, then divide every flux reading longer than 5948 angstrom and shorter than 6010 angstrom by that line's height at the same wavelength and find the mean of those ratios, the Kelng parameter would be 0.994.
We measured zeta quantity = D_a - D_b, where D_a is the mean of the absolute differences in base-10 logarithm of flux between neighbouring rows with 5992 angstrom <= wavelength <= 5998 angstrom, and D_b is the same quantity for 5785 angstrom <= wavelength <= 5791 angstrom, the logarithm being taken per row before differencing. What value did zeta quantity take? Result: -0.012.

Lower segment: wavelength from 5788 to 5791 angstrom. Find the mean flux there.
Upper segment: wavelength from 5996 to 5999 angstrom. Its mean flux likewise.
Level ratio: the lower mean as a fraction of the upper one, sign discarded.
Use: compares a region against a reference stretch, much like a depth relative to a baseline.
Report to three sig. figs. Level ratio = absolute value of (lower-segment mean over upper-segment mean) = 1.11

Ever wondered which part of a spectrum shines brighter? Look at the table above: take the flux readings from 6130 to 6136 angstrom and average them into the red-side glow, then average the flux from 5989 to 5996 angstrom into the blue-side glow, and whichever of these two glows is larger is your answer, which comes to 21.6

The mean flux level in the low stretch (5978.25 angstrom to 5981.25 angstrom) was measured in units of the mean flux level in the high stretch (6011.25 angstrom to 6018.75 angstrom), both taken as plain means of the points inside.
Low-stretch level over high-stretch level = 1.01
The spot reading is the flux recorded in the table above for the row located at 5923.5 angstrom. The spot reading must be 21.21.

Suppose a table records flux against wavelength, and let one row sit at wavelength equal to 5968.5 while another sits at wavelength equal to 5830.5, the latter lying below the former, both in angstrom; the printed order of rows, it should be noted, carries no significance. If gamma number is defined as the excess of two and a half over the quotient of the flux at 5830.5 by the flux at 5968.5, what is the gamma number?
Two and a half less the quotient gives 1.40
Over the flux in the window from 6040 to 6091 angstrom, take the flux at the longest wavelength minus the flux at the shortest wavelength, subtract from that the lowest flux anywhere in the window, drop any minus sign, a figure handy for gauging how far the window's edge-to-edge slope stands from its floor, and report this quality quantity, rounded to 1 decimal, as 19.4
